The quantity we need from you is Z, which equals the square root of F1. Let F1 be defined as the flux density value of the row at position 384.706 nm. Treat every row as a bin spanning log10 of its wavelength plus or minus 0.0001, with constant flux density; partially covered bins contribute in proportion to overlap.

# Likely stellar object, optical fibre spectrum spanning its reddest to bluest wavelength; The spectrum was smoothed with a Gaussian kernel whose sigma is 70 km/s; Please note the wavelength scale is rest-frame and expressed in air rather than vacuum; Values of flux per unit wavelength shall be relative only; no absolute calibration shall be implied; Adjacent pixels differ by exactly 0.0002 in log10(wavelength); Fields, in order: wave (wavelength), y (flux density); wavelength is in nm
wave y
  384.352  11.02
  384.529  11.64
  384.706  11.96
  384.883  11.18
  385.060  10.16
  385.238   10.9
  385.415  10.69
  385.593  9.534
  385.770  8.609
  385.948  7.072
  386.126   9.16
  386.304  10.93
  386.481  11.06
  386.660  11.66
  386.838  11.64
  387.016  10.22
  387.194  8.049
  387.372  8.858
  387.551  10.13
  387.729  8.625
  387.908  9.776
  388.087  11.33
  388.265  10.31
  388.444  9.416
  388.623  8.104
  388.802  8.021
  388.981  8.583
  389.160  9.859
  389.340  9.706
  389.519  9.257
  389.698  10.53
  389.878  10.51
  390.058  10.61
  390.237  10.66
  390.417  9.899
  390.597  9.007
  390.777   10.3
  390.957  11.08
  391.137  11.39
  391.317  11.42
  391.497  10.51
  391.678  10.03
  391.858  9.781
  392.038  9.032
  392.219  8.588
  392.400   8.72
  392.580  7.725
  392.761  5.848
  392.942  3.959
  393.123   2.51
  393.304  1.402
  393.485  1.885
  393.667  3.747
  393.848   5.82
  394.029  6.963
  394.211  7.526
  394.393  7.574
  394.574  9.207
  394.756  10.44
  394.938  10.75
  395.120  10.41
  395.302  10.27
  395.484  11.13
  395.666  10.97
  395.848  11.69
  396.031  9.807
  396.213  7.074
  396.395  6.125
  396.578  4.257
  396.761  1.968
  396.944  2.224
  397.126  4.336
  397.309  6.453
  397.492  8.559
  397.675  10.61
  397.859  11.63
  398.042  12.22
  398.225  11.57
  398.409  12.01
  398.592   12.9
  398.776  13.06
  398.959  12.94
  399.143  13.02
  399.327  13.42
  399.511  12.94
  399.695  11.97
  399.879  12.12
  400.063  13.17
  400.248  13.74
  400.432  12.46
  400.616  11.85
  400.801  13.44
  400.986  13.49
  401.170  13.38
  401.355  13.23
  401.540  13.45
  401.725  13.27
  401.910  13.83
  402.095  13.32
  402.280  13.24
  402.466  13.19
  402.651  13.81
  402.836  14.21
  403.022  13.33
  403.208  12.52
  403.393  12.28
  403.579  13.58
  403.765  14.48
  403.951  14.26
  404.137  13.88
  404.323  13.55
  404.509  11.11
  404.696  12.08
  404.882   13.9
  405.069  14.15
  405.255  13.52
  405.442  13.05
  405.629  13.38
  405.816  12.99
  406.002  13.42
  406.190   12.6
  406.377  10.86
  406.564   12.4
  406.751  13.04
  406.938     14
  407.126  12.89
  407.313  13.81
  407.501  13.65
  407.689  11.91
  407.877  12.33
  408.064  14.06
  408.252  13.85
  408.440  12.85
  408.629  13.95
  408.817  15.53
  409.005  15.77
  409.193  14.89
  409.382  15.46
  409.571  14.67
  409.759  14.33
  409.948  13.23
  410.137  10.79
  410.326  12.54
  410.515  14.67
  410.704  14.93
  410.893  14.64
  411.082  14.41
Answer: 3.5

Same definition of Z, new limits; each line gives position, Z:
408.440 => 3.6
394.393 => 2.8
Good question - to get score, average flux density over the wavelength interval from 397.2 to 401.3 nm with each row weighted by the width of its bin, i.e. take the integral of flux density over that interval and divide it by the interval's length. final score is 12.1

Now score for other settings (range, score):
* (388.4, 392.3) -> 9.8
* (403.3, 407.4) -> 13.1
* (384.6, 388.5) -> 10.1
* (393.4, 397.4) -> 7.3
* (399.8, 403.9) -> 13.3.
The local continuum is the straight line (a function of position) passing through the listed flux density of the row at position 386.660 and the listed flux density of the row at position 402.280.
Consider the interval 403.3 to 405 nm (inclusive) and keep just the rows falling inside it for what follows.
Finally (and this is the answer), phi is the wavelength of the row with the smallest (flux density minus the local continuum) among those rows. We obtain 404.509 nm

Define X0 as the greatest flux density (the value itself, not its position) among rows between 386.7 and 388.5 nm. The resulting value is 11.64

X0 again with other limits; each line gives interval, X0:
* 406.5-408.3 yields 14.06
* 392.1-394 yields 8.72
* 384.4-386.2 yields 11.96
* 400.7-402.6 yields 13.83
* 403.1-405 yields 14.48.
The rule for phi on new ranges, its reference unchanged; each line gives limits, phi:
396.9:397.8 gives 396.944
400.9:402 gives 401.355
